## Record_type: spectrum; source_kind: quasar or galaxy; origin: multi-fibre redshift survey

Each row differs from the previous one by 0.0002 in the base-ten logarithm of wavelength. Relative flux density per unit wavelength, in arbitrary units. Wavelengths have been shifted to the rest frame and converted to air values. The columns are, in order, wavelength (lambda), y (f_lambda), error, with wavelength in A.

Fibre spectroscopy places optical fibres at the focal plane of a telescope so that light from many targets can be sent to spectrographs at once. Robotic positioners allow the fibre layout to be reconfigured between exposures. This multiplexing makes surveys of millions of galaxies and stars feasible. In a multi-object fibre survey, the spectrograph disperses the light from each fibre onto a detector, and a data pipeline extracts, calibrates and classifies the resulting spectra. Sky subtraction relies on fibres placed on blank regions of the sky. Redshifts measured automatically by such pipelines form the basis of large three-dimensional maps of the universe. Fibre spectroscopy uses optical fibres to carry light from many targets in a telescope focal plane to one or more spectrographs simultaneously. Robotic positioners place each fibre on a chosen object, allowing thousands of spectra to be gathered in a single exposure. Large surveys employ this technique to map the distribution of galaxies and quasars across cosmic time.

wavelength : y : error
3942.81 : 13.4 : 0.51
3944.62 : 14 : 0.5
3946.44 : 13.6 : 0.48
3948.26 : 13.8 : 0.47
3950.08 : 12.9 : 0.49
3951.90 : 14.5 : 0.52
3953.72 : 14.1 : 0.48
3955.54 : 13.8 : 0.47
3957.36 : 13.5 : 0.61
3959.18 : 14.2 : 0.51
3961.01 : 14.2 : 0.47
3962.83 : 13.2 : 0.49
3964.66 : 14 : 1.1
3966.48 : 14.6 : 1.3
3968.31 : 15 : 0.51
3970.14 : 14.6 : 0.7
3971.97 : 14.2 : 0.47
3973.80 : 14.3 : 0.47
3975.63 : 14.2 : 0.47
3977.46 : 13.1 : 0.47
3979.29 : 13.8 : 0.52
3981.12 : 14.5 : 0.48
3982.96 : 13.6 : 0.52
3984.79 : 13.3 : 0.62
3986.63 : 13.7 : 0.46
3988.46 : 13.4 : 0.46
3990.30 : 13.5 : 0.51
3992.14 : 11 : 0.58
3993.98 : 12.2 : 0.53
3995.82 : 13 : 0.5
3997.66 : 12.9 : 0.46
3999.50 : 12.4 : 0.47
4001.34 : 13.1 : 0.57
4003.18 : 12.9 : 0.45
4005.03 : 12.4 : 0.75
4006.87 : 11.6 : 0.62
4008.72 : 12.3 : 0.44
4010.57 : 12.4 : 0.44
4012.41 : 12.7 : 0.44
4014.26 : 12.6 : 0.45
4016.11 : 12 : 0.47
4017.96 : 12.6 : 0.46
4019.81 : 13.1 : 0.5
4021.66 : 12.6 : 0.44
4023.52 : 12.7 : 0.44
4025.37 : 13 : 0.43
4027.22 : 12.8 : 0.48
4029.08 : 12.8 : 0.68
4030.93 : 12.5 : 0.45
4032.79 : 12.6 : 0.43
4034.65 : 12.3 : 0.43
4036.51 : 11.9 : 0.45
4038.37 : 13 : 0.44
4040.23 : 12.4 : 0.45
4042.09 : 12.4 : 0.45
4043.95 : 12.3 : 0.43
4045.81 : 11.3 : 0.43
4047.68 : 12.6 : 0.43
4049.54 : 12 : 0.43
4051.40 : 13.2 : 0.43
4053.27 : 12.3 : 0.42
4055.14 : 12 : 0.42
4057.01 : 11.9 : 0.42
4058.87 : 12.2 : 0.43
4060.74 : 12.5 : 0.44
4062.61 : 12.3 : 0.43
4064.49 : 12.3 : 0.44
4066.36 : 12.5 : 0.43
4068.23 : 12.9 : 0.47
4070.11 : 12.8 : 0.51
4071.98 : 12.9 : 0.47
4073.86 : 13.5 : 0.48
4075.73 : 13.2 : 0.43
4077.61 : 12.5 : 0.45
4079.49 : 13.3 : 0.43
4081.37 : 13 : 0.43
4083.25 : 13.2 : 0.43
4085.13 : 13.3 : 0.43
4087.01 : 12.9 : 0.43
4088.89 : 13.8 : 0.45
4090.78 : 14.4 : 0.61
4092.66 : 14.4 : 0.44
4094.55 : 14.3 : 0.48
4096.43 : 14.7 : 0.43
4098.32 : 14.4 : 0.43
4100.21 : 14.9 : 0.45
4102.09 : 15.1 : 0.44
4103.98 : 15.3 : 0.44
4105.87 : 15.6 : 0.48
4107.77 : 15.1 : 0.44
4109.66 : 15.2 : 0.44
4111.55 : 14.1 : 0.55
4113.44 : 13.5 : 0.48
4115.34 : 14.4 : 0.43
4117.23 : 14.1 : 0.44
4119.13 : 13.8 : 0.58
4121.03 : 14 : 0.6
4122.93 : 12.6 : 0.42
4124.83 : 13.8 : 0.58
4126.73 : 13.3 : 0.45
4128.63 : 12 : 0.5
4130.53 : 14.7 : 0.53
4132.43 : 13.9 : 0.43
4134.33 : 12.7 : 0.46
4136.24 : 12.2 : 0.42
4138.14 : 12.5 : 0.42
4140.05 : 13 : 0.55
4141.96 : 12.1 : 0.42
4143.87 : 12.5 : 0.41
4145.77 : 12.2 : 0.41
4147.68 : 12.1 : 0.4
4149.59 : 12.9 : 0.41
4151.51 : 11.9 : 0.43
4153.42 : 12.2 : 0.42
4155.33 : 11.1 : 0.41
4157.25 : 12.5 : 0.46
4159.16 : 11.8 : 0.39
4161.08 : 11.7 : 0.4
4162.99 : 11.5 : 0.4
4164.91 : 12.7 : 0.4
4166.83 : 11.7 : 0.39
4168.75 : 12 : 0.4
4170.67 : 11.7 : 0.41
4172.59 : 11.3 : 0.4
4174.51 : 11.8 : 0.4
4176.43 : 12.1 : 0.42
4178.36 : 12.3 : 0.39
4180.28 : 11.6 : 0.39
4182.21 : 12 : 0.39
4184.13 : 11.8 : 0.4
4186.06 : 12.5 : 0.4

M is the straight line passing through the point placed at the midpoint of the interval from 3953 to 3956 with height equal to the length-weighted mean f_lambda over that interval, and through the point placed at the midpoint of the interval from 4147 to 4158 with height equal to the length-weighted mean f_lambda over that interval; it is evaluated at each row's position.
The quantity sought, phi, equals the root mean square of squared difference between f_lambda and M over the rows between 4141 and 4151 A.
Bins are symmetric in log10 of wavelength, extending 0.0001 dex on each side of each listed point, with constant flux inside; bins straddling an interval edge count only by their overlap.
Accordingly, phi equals 0.3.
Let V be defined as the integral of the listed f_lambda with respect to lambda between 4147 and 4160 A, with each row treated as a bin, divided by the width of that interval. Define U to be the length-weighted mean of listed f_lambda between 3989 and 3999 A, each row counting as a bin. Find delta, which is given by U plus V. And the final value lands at 24.6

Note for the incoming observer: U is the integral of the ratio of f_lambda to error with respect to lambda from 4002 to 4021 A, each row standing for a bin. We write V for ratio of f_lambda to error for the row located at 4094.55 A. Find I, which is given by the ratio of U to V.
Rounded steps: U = 487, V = 29.8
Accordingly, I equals 16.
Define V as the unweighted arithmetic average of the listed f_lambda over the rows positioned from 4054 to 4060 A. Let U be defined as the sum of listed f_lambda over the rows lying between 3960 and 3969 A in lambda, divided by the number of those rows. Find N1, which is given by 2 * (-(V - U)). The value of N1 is 4.3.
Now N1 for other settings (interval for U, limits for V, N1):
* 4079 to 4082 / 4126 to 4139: 0.2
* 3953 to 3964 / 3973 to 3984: -0.2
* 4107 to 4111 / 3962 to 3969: 1.9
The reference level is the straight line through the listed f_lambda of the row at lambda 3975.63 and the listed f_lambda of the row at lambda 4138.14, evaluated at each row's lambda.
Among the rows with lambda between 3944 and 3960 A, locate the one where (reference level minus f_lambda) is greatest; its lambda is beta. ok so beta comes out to 3950.08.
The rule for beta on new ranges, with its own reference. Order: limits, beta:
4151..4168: 4155.33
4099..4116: 4113.44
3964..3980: 3977.46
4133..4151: 4141.96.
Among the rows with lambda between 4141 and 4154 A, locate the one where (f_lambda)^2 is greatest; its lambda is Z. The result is 4149.59 A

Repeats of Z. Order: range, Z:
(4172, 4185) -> 4178.36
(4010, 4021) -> 4019.81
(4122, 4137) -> 4130.53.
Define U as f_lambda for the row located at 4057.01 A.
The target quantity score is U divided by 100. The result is 0.119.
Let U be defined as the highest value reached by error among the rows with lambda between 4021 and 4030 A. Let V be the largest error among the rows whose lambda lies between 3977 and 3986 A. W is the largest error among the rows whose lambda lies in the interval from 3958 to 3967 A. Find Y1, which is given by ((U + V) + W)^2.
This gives 6.8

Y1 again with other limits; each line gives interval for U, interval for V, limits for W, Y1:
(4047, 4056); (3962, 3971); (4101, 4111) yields 4.9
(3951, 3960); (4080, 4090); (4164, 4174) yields 2.2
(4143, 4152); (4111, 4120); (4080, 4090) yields 2.1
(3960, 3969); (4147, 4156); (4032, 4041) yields 4.8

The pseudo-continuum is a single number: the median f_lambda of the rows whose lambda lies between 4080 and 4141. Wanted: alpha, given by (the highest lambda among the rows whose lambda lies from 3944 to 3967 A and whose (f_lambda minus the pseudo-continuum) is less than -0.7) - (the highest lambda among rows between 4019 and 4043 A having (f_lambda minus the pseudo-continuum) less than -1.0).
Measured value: -79.3 A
